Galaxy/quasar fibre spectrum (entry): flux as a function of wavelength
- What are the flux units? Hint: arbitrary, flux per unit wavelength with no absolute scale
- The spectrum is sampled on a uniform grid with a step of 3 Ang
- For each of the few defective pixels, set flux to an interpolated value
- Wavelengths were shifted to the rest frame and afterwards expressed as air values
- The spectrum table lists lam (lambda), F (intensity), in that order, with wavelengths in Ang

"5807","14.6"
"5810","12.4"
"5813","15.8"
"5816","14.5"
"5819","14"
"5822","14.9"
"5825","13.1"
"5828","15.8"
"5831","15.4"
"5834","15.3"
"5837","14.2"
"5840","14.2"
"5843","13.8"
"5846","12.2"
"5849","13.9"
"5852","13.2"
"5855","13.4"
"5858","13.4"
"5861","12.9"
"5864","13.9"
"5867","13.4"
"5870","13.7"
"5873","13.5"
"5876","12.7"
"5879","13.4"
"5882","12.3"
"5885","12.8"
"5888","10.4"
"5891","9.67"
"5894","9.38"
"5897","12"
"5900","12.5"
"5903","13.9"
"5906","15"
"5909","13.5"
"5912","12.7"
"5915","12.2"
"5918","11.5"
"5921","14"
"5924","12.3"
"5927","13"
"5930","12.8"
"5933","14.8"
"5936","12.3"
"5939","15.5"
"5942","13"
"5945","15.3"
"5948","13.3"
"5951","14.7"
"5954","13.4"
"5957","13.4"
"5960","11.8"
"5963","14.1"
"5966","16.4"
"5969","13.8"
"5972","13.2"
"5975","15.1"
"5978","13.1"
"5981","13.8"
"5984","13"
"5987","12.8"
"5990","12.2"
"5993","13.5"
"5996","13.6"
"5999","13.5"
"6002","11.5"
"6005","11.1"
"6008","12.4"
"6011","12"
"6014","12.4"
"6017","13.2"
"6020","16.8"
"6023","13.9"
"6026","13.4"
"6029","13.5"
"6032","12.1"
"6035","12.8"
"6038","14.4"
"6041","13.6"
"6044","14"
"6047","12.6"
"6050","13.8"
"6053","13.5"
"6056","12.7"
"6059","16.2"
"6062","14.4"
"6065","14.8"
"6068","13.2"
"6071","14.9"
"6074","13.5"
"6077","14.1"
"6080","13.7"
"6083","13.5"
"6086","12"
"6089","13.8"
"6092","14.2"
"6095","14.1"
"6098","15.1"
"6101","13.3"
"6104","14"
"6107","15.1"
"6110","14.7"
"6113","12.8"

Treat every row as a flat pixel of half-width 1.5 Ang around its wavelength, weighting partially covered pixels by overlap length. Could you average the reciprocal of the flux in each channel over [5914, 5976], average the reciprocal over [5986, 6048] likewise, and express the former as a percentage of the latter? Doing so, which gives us 96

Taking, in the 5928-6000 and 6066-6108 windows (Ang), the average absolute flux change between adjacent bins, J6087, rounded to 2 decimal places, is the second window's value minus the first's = -0.51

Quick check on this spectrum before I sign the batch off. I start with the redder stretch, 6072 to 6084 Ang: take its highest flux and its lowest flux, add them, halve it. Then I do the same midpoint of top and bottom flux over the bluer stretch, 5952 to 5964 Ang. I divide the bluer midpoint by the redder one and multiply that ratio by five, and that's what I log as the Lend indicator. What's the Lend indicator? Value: 4.7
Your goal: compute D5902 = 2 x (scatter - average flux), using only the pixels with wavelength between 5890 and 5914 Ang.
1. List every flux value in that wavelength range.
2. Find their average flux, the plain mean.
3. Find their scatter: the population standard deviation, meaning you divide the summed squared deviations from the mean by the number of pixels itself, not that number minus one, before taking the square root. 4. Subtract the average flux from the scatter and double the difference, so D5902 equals -21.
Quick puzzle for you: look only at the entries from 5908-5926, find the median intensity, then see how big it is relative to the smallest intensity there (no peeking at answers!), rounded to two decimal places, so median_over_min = 1.09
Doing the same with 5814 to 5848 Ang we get 1.16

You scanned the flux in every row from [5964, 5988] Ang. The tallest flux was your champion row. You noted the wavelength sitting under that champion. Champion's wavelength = 5966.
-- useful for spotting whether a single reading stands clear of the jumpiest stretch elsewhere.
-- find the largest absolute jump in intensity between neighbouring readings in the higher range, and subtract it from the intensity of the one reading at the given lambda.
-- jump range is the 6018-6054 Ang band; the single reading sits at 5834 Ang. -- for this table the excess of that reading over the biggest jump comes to 12.4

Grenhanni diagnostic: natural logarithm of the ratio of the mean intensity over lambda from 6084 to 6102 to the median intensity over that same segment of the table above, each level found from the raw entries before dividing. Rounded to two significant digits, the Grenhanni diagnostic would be -0.014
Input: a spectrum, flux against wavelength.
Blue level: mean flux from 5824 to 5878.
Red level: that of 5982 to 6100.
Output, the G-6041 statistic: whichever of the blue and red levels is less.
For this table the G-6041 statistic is 13.5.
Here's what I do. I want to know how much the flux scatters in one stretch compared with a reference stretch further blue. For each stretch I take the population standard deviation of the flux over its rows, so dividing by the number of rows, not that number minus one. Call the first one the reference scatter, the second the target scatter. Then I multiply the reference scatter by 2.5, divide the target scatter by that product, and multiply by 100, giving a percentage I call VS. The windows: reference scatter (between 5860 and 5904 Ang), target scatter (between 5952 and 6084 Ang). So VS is 33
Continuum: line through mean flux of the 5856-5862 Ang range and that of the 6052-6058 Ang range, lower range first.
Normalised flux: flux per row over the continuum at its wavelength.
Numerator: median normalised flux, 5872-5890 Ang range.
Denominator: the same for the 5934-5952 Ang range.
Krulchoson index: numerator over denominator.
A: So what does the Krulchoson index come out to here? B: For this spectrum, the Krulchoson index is 0.91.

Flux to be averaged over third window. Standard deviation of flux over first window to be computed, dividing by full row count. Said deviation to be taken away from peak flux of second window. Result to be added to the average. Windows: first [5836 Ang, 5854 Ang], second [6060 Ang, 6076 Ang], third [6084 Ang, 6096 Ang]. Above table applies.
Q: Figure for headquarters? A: 27.7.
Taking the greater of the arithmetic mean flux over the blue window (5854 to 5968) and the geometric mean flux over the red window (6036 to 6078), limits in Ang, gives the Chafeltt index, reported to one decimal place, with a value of 13.9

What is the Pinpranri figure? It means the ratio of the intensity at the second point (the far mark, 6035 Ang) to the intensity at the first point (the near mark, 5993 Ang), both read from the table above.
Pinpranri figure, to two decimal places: 0.95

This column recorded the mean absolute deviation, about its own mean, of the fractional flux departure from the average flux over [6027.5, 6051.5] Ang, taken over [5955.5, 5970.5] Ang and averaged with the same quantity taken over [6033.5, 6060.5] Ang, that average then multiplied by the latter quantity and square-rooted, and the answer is 0.063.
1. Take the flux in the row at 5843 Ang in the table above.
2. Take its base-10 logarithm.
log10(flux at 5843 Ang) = 1.14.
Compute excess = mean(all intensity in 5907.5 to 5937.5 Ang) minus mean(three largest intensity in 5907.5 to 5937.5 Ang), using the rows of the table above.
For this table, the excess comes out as -1.2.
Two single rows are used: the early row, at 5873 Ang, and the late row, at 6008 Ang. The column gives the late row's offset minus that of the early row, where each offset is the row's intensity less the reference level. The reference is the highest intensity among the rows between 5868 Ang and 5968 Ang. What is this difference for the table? -1.1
